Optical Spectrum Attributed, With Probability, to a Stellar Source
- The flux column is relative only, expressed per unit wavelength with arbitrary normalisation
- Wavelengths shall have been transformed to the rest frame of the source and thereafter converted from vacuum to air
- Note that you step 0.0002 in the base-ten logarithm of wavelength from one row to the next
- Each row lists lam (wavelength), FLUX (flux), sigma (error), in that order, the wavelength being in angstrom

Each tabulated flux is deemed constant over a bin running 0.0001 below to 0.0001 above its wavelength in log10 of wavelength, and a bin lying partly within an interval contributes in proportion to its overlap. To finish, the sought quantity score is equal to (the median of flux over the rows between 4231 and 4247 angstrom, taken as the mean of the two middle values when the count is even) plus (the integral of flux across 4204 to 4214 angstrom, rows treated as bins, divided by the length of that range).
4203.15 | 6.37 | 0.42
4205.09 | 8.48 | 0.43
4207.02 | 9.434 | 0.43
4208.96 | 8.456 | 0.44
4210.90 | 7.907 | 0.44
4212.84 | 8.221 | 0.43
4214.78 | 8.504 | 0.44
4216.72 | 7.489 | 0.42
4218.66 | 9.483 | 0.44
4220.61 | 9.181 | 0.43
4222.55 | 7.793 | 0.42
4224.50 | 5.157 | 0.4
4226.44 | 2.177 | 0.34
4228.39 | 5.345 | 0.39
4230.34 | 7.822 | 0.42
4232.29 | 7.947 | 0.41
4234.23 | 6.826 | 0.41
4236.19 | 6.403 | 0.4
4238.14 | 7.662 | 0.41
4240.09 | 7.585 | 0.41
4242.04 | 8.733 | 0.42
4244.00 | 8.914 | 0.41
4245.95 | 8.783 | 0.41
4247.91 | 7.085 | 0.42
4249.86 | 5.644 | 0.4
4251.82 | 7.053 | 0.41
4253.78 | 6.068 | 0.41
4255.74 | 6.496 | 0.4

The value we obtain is 16.3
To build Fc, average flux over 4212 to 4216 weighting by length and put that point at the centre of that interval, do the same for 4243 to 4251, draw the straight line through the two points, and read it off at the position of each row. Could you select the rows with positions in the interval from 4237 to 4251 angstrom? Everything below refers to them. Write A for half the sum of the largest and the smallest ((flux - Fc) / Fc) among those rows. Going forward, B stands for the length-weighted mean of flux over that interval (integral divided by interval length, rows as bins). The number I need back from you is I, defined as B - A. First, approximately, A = -0.04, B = 7.8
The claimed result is 7.8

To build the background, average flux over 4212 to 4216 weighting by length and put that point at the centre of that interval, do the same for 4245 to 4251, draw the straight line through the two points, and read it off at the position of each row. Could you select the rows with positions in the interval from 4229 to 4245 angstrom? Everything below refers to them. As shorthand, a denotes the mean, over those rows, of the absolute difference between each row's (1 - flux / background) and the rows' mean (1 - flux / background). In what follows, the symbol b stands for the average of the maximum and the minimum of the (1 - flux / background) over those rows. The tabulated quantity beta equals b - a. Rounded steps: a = 0.088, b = -0.034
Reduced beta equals -0.12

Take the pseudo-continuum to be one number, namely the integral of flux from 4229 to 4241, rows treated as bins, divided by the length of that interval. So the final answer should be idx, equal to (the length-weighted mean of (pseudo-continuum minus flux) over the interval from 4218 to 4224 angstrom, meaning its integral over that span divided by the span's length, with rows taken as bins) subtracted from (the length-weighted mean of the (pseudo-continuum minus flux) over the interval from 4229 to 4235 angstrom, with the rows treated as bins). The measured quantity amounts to 1.1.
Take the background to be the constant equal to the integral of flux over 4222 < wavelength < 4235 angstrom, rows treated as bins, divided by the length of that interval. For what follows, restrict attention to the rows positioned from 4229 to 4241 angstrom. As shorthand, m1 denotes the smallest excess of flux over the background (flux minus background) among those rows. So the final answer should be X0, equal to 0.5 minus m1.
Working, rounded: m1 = 0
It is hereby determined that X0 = 0.2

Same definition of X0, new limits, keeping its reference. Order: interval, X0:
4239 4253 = 0.9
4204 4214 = -1.3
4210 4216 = -1.3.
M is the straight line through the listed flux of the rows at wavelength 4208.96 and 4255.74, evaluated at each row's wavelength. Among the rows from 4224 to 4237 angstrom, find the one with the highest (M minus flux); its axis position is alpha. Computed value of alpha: 4226.44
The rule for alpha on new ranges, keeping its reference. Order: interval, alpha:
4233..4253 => 4249.86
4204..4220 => 4216.72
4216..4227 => 4226.44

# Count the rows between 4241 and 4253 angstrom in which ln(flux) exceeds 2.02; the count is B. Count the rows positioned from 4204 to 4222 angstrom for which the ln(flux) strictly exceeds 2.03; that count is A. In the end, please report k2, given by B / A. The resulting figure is 0.4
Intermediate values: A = 8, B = 3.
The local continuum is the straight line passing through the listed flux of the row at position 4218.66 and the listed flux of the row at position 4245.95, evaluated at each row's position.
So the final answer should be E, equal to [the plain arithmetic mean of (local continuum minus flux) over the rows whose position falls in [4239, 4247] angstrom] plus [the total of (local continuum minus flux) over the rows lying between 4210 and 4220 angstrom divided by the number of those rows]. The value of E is 1.6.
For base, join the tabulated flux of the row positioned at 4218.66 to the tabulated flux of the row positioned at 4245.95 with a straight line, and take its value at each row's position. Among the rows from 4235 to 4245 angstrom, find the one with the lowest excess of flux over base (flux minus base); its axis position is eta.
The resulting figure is 4236.19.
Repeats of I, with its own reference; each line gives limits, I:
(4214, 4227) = 7.5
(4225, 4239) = 6.6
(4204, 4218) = 8.4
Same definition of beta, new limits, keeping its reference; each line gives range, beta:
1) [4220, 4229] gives 0.05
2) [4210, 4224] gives -0.11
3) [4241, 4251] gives -0.16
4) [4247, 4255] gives 0.02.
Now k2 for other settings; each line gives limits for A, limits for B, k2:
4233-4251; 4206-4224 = 2.0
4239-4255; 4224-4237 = 0.7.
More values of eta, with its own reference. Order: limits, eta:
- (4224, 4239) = 4226.44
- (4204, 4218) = 4216.72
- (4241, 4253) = 4249.86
